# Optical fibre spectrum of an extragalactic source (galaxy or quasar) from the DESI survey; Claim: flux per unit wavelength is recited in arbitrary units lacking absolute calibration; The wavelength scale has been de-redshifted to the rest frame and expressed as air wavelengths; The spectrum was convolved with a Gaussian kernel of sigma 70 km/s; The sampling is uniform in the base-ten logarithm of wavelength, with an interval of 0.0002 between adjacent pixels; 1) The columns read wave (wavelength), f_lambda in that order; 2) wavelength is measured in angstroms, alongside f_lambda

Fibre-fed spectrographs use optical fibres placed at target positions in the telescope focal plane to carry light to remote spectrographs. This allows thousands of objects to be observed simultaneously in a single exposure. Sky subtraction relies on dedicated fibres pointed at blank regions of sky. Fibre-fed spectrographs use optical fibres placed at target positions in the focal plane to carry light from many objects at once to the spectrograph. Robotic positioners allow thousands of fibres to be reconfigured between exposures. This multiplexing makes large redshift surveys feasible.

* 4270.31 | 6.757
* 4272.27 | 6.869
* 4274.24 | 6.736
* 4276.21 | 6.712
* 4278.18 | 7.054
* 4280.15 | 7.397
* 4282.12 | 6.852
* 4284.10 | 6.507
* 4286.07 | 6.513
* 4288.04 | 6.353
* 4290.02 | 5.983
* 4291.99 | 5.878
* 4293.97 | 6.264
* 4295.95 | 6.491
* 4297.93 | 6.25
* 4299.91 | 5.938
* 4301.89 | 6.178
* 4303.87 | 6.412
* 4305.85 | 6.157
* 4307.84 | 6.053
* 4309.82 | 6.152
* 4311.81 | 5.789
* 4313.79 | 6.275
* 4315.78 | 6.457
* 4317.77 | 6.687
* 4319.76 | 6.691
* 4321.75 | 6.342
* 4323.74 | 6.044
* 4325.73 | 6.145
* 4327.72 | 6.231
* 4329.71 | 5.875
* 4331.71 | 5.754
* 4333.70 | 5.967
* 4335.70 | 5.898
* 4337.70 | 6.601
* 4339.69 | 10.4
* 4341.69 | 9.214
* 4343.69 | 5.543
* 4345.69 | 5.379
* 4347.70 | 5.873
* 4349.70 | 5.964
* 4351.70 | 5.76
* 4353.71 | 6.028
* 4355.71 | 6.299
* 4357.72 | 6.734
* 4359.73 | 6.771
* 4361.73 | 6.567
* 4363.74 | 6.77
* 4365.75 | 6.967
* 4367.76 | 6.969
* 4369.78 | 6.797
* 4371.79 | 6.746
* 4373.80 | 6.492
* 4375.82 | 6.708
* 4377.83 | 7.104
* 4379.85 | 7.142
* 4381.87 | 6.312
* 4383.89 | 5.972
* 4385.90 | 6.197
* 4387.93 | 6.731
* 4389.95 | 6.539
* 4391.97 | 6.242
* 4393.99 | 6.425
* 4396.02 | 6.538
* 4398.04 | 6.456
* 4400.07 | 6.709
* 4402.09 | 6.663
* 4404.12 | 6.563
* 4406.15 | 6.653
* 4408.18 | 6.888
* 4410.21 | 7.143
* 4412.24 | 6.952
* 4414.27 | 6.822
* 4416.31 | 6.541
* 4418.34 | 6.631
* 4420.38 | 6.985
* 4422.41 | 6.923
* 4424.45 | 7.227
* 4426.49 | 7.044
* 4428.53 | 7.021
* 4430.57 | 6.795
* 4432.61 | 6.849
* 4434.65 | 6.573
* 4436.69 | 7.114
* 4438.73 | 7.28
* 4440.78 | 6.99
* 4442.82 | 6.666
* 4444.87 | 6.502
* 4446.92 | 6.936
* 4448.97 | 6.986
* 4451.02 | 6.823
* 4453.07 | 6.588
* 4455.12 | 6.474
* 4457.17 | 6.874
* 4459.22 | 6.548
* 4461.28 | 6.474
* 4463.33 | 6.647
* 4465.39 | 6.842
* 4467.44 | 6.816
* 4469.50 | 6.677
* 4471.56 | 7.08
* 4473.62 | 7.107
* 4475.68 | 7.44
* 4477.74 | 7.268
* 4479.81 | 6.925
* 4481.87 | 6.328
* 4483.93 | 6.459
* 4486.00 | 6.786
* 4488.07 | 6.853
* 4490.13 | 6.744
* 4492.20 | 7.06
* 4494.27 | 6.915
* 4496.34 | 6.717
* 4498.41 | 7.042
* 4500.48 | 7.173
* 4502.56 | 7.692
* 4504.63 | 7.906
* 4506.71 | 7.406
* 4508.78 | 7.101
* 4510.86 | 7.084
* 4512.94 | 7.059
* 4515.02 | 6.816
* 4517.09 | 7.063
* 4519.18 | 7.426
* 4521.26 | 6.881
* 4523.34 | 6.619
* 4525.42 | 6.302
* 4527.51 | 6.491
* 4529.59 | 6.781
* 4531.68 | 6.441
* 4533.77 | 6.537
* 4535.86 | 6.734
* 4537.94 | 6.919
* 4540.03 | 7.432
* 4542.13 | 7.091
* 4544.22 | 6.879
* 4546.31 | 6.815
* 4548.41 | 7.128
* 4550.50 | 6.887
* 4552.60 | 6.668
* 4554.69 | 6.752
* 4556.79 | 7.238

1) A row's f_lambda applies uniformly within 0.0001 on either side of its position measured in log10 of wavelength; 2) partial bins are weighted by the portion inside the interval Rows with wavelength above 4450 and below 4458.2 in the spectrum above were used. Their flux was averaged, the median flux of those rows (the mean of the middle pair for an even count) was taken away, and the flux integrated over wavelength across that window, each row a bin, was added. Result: 54.9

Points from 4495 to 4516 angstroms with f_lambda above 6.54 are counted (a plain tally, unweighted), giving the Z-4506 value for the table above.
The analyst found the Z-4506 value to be 10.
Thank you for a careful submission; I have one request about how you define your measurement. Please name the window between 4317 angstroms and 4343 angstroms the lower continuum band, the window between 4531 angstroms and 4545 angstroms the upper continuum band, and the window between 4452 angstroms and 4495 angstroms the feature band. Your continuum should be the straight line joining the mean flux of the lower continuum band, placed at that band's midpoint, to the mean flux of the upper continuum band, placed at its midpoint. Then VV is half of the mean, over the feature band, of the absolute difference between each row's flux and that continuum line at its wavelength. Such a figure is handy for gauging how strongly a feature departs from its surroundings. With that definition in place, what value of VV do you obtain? 0.110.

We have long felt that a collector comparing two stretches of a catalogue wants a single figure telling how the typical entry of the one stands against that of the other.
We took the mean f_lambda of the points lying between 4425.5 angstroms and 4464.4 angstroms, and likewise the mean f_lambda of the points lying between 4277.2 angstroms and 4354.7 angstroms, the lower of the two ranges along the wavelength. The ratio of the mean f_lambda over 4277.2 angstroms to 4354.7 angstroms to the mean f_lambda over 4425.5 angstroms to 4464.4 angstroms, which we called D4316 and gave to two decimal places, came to 0.94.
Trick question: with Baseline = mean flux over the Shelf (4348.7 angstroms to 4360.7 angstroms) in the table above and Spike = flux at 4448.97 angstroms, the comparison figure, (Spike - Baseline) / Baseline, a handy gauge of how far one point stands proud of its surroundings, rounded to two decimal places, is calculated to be 0.12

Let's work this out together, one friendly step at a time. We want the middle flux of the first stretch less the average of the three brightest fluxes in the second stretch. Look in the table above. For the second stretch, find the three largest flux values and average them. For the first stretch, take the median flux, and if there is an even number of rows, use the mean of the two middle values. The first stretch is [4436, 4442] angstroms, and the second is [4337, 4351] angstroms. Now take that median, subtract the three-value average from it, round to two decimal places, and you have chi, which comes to -1.62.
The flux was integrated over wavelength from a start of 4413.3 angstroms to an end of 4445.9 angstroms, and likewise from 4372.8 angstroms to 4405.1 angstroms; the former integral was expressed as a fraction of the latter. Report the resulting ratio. 1.1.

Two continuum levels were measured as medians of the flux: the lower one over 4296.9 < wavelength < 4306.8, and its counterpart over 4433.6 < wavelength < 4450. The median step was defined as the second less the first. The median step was 0.78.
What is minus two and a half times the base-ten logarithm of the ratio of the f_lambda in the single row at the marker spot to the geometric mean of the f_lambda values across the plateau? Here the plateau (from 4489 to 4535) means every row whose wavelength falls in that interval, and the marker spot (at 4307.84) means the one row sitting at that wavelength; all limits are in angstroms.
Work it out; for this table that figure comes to 0.15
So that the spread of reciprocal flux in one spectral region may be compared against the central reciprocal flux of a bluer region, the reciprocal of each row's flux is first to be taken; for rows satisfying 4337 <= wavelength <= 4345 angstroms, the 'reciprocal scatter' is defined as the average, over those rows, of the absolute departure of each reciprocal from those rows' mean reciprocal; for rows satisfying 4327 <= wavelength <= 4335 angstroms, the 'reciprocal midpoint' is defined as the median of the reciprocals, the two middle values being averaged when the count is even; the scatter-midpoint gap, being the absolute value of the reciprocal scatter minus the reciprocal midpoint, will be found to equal 0.137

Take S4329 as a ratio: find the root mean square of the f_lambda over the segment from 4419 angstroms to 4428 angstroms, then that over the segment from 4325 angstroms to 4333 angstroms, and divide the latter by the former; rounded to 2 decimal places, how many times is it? 0.85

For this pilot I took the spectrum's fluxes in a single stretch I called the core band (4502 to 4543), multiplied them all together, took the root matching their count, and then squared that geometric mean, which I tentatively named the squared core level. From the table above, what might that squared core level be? 49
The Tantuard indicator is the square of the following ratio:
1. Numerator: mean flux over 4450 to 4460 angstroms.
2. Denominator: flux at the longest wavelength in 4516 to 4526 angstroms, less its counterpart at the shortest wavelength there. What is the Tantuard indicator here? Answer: 77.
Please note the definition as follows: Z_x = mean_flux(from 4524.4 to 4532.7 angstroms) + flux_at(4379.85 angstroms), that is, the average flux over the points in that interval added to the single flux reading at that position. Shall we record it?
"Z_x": 13.6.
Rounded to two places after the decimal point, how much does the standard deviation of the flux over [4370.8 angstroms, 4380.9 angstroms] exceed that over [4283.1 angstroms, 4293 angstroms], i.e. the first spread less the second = -0.02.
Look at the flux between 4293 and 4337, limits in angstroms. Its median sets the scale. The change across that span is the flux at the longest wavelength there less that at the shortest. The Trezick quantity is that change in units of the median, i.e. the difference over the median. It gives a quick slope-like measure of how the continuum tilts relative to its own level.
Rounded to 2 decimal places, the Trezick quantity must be -0.06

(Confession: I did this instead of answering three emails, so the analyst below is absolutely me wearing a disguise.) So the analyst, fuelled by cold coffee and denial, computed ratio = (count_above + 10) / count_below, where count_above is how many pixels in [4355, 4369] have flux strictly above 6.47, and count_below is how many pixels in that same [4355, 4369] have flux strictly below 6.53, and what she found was 16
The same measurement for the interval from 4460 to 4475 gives 17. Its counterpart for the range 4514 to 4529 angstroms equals 8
